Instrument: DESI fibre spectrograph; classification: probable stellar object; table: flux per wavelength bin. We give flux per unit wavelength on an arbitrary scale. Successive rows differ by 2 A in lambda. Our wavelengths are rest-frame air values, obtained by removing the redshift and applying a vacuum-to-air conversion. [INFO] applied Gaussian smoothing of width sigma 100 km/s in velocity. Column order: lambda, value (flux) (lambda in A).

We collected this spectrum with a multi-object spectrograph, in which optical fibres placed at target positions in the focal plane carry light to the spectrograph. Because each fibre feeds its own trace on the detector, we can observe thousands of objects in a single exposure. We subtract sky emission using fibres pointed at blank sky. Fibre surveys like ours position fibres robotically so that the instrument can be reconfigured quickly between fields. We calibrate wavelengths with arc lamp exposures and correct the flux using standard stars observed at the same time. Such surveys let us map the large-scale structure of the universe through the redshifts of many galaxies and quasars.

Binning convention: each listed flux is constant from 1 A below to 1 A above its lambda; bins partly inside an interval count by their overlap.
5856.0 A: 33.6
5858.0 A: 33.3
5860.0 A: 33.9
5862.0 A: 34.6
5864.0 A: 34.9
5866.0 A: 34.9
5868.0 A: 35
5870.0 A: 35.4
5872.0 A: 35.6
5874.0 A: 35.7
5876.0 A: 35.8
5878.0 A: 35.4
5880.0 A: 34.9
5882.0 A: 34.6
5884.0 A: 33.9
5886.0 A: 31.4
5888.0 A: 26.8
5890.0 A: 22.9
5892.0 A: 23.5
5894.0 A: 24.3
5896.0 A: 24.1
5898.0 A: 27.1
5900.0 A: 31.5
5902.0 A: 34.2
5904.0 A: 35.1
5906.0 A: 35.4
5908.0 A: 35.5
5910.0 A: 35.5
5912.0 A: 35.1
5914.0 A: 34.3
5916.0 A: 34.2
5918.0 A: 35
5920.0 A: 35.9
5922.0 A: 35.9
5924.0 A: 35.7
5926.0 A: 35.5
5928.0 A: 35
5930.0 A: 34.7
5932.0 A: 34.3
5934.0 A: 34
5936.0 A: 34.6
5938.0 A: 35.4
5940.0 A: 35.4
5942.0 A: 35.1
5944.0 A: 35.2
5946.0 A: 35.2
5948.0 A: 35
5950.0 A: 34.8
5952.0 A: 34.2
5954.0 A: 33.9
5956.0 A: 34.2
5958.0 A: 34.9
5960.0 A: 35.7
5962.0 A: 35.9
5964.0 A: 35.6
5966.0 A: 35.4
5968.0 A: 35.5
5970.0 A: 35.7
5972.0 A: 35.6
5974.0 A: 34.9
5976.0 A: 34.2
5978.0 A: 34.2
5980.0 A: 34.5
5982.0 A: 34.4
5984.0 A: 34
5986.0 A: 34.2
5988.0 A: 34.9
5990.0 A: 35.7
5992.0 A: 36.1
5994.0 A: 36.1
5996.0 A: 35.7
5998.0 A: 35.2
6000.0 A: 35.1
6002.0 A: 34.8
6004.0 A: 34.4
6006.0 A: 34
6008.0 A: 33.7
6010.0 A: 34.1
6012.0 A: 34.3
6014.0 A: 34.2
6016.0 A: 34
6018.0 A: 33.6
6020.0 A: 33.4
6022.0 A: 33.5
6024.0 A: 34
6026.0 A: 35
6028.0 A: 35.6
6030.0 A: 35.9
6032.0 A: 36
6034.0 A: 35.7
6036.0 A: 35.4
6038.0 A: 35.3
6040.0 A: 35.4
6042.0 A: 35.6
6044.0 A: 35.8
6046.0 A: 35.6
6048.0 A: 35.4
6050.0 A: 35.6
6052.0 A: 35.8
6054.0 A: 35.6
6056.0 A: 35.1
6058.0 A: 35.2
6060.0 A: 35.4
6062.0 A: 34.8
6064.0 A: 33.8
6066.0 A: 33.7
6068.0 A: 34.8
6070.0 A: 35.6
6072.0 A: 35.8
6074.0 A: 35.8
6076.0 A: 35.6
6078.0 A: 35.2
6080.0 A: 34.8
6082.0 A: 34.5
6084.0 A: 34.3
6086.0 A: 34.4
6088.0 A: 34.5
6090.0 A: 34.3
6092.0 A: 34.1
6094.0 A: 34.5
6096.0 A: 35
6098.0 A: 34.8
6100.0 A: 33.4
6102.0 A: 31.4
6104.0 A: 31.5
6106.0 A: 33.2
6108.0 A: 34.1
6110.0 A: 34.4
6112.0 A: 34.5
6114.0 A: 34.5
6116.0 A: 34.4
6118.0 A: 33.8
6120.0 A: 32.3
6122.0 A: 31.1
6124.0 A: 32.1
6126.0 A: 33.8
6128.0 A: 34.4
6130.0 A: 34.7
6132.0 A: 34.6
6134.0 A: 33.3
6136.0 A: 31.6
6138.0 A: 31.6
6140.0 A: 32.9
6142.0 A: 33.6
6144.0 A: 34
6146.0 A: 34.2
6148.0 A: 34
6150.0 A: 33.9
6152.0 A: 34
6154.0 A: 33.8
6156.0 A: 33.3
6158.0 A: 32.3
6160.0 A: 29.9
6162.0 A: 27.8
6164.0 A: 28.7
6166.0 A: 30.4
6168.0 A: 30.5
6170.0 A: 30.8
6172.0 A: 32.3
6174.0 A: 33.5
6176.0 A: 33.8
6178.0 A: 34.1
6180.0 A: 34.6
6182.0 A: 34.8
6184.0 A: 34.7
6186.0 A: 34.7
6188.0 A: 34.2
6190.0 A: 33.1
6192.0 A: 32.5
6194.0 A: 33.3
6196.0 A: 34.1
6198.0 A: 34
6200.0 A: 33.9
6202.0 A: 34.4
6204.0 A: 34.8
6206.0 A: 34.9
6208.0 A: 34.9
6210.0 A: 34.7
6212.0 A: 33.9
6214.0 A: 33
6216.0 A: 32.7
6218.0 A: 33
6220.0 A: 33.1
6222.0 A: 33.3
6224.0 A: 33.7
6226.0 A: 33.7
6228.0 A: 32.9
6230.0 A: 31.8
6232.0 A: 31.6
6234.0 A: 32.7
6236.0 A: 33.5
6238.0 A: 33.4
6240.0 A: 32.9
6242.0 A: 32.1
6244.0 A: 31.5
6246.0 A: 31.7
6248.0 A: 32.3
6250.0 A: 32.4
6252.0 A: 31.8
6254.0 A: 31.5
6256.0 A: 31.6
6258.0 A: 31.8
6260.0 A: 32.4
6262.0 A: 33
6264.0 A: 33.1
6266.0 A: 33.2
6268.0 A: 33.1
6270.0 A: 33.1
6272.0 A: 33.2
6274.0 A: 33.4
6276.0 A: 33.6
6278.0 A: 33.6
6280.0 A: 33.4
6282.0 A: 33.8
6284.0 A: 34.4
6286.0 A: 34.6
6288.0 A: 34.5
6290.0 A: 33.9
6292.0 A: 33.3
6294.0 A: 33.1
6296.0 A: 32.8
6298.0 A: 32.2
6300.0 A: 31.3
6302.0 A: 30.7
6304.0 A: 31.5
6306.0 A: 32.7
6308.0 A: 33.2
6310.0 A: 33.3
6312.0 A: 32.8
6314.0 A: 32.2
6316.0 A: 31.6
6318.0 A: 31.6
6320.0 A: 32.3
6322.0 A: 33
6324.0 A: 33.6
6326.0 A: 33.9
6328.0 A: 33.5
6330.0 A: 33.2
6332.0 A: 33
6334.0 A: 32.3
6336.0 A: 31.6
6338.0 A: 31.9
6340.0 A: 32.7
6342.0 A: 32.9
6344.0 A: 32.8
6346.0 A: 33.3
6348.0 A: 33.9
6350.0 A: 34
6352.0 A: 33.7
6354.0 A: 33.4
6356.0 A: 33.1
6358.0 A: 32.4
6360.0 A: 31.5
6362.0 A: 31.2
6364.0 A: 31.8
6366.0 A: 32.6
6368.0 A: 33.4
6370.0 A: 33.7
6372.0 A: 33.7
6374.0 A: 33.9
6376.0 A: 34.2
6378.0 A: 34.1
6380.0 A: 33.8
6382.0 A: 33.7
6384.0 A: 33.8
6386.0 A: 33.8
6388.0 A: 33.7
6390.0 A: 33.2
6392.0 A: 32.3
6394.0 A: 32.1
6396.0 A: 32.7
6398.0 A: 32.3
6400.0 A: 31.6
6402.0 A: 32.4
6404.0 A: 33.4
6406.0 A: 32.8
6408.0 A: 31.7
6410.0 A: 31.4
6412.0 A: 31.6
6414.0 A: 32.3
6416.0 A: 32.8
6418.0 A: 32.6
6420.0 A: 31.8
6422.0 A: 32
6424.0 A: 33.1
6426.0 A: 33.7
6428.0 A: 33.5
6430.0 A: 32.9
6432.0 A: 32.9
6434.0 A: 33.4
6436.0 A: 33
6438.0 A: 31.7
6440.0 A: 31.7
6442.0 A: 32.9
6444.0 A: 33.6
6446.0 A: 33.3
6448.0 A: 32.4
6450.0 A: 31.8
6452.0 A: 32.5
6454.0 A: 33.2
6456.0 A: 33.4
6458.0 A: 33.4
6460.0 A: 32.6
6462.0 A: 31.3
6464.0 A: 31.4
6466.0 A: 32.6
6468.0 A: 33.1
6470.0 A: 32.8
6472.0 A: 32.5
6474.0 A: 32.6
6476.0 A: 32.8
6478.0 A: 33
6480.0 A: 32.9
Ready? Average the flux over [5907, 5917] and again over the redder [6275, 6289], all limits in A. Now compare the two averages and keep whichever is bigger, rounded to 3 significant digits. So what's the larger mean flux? 34.9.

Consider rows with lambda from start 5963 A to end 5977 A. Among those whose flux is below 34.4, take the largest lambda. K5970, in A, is 5976.0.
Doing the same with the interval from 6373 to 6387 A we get 6386.0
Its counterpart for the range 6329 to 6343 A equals 6342.0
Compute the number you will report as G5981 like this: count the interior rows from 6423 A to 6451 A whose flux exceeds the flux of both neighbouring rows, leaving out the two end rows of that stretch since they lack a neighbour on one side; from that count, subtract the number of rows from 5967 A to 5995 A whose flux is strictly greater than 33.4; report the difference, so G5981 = -11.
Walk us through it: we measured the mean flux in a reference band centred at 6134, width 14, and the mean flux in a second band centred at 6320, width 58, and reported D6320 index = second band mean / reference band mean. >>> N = 0.98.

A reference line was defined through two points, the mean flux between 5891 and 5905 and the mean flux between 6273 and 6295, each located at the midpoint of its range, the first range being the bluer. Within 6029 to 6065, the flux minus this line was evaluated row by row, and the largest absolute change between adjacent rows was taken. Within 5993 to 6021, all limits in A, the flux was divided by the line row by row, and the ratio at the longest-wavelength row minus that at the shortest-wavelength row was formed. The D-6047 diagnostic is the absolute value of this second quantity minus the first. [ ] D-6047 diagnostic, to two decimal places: 1.13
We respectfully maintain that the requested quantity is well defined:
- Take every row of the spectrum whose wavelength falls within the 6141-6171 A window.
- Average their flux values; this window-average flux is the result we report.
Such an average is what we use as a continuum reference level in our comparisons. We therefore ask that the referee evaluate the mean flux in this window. 32.1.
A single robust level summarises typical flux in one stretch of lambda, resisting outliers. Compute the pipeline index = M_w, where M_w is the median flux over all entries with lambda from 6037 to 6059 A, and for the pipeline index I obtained 35.6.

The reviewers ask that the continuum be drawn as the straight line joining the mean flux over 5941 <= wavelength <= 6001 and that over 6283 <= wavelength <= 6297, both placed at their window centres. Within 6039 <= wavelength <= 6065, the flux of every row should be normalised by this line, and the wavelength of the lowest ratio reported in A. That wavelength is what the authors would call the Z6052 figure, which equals 6064.0 A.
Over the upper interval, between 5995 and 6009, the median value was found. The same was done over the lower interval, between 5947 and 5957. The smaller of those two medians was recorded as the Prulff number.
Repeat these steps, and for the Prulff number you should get 34.2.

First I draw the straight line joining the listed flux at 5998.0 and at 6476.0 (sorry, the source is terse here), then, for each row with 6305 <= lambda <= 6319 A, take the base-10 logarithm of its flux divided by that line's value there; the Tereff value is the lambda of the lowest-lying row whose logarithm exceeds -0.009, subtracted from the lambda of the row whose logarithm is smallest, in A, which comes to 8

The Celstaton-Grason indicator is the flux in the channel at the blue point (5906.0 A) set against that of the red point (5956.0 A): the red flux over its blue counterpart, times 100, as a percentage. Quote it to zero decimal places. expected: 97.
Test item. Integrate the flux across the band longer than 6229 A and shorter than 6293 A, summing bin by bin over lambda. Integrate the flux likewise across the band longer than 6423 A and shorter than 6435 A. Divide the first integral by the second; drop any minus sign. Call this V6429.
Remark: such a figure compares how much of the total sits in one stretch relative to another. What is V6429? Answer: 5.3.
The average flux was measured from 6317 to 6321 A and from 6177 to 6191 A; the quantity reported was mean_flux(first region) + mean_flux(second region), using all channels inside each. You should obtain 66.3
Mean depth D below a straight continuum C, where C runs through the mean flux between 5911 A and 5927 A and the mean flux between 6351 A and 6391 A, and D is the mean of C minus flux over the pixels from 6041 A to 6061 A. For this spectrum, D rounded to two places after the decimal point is -0.88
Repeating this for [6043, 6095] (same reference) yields -0.45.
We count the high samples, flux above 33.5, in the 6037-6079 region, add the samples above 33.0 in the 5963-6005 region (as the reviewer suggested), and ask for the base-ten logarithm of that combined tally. 1.62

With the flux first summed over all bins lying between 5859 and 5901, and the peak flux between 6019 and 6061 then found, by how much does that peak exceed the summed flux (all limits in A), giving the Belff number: -630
